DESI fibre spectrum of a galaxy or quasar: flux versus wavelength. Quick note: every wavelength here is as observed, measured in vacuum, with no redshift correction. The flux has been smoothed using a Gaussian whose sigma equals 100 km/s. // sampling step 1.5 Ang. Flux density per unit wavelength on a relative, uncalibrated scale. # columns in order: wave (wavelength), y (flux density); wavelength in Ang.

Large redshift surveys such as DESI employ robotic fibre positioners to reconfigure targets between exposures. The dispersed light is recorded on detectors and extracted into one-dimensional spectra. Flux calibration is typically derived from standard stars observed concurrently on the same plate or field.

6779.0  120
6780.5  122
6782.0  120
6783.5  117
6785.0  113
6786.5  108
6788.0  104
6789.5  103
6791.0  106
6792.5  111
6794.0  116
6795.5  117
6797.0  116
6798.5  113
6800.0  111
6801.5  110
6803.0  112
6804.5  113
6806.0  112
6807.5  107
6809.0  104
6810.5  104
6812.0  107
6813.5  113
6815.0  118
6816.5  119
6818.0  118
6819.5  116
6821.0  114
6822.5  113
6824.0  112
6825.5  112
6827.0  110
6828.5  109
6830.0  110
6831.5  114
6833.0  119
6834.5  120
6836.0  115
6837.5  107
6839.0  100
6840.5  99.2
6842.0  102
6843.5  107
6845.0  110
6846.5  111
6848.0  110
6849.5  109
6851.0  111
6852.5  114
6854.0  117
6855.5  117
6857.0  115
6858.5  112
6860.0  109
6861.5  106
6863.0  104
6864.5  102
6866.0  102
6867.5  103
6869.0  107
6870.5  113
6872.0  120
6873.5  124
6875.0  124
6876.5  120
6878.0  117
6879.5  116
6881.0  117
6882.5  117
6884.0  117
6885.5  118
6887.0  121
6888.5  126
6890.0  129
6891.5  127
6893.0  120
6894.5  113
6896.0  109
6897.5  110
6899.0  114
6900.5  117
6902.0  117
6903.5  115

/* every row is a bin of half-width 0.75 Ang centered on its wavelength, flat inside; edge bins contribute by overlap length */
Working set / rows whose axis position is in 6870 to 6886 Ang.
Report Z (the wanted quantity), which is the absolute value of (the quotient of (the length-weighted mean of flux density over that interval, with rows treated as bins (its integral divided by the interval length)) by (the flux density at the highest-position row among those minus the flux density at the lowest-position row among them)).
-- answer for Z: 24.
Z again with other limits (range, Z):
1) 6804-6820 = 37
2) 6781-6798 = 28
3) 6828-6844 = 55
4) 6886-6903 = 30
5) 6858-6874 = 9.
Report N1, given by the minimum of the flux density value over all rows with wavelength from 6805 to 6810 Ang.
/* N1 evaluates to 104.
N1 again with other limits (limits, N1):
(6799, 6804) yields 110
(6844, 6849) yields 110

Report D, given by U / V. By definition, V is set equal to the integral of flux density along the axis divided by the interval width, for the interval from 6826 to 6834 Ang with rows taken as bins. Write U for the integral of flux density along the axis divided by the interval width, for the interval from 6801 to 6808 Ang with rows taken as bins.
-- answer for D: 0.99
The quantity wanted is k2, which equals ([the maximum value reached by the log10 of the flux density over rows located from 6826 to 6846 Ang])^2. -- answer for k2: 4.323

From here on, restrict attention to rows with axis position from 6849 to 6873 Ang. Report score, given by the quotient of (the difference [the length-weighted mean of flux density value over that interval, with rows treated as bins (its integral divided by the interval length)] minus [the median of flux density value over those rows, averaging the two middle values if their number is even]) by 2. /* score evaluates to 0.11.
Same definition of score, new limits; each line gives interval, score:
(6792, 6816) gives -0.21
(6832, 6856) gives -0.01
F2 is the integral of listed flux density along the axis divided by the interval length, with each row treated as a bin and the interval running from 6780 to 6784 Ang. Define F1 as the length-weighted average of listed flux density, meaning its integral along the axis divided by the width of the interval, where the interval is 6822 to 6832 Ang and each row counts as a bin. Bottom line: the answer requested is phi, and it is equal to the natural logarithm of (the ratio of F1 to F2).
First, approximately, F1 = 111.3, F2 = 120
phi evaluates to -0.072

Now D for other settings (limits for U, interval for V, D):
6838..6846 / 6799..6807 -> 0.93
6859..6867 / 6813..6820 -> 0.90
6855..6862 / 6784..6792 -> 1.04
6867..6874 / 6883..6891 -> 0.93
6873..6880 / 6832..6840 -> 1.07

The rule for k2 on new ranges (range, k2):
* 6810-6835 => 4.323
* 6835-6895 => 4.455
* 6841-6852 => 4.183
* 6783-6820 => 4.308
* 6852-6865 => 4.277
